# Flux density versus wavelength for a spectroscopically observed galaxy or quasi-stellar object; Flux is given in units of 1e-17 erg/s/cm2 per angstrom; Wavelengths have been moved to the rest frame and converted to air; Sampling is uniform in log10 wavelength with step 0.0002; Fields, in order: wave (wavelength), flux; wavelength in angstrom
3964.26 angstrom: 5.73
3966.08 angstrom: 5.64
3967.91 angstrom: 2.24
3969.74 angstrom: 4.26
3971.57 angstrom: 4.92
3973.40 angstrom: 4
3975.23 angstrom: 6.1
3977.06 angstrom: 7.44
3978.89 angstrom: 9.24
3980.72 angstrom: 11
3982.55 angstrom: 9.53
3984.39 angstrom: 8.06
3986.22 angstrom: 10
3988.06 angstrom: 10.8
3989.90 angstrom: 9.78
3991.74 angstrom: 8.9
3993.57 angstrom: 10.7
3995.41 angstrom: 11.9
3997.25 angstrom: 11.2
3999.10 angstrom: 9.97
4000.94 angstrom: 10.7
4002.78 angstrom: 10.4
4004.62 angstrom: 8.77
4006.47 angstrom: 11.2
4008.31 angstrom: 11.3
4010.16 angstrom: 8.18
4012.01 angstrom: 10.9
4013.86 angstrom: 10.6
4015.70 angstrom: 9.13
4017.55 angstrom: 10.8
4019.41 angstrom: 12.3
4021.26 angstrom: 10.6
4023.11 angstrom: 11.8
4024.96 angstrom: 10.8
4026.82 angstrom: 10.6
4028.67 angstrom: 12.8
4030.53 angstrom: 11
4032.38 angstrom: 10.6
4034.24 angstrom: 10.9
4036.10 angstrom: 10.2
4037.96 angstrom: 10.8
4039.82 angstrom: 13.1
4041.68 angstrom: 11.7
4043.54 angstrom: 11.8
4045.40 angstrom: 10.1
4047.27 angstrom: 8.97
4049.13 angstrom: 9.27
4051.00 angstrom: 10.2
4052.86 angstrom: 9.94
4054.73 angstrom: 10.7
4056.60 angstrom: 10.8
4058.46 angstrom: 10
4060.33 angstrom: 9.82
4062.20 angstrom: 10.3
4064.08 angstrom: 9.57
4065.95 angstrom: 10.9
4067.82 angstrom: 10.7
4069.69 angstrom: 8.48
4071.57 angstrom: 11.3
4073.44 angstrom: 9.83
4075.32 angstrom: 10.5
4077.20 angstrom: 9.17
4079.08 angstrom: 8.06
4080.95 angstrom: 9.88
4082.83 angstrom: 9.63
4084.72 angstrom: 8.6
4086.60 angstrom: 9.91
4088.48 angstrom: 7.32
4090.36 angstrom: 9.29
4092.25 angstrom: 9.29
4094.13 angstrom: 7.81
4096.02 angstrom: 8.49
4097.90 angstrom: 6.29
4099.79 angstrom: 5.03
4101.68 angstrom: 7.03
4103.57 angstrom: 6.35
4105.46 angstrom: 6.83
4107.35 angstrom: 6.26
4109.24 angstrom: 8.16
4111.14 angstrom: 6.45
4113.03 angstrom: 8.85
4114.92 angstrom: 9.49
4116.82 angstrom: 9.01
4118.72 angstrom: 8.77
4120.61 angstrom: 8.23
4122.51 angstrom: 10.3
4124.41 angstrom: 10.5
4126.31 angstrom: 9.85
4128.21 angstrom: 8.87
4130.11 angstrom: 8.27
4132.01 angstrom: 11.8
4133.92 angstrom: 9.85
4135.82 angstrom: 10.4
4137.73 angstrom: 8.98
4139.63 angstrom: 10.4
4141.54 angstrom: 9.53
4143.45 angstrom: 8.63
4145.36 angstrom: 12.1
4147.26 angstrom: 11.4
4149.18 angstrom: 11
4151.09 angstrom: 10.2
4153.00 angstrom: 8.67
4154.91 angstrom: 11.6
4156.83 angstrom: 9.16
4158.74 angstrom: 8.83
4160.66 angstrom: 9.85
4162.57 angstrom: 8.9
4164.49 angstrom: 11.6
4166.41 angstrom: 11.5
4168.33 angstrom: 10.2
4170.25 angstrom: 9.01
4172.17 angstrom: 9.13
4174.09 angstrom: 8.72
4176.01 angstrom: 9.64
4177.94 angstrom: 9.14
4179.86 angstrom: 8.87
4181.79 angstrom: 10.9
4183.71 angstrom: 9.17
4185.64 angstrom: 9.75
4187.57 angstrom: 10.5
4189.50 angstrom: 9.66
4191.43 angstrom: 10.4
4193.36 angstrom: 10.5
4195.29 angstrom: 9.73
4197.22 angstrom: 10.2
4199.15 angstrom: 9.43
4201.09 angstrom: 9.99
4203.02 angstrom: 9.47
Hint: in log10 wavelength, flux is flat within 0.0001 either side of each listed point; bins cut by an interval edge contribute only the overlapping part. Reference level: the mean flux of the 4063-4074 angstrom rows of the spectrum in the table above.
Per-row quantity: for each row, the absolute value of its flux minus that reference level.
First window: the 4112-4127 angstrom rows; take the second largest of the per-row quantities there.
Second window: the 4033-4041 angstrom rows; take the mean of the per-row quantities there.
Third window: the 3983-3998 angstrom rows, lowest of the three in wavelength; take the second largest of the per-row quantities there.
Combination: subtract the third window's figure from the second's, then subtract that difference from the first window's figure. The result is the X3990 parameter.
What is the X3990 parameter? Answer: 2.0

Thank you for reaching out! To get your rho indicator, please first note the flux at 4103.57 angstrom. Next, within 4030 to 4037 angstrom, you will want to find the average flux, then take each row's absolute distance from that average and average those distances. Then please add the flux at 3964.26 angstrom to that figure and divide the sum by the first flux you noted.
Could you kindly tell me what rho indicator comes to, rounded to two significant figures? 0.95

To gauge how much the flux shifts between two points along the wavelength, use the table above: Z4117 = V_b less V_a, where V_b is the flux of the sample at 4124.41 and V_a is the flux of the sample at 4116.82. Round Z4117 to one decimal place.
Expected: 1.5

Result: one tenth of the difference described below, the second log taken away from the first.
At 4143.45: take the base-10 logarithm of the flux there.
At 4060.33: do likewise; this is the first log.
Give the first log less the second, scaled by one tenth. 0.006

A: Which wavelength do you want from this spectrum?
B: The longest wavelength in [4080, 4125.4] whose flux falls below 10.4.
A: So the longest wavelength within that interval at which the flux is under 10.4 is 4122.51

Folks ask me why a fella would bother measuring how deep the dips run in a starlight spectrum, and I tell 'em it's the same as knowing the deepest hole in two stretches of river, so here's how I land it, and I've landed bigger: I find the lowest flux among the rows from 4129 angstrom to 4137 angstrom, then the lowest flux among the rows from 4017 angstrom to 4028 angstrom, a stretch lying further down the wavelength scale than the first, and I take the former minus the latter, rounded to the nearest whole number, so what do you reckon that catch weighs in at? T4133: -2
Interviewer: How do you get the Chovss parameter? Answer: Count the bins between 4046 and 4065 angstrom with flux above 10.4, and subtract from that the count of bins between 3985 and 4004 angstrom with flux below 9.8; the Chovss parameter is 0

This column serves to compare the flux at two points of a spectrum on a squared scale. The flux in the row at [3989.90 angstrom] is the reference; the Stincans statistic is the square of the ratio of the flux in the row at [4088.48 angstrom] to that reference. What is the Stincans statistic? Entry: 0.56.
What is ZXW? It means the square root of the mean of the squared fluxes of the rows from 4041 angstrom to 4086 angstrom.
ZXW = 10.1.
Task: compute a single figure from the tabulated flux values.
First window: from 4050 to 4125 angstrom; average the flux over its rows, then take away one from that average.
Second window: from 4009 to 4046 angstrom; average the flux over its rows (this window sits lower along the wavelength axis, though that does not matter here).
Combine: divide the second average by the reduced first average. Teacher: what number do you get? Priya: 1.38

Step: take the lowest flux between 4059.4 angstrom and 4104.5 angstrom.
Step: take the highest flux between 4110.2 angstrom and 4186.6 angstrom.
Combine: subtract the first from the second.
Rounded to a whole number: 7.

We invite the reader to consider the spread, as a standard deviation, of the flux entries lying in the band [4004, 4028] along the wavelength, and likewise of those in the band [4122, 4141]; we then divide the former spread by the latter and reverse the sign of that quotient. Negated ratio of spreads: -1.2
